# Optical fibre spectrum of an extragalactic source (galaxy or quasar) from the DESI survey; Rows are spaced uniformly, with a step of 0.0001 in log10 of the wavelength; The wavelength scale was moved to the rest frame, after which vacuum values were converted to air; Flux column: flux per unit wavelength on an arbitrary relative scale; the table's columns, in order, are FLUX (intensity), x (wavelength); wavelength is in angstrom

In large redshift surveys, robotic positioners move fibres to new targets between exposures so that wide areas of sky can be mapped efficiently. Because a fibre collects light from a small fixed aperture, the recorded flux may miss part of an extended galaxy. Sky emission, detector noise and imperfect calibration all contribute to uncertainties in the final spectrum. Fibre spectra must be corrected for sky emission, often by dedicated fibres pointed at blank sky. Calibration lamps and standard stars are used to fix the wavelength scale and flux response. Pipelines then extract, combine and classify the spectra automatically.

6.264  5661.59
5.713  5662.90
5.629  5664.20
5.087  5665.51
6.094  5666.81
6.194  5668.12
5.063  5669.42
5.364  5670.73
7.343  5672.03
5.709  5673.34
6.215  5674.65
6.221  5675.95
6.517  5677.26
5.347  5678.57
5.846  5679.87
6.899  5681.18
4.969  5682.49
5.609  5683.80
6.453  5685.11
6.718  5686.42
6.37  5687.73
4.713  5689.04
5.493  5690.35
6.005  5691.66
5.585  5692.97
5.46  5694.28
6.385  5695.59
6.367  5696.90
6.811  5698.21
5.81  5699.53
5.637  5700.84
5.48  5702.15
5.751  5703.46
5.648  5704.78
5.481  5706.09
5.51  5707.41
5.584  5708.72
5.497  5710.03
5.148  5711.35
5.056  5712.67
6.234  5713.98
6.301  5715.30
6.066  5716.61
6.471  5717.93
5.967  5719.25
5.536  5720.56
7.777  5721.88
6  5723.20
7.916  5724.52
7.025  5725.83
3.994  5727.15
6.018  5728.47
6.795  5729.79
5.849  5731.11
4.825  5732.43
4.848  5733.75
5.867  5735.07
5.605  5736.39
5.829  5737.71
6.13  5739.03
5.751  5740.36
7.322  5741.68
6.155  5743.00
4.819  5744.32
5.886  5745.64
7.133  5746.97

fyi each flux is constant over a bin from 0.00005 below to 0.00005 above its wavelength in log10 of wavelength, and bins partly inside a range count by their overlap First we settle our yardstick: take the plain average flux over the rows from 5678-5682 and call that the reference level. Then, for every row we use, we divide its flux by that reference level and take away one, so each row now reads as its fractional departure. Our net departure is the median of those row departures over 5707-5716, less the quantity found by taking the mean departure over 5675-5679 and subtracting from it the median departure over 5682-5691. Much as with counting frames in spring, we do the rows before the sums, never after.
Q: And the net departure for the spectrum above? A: -0.16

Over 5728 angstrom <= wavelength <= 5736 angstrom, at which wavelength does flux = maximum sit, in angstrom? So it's 5729.79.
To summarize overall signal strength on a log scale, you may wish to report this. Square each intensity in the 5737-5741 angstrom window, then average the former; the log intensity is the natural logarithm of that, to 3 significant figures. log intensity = 3.55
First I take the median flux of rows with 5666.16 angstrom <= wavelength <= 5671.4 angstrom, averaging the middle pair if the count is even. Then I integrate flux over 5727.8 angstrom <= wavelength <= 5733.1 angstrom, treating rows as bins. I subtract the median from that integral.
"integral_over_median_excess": 25.3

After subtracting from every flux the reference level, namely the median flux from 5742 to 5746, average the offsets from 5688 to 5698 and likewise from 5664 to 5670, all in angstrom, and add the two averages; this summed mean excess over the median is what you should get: -0.4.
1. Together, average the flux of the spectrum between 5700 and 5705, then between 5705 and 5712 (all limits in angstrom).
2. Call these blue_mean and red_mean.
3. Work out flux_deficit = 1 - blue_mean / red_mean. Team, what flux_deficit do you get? -0.03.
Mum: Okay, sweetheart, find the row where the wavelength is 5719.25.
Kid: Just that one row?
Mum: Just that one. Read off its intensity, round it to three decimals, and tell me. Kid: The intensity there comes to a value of 5.967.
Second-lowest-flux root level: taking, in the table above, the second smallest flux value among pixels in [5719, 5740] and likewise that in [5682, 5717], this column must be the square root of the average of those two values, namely 2.21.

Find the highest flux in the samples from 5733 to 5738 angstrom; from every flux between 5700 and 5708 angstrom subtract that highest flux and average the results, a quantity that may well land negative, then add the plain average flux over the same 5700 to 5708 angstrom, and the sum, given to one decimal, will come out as 5.3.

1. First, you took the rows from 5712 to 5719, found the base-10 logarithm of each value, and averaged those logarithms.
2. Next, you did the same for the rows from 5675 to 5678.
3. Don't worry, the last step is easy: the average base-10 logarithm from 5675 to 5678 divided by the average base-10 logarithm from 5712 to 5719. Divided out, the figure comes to 1.03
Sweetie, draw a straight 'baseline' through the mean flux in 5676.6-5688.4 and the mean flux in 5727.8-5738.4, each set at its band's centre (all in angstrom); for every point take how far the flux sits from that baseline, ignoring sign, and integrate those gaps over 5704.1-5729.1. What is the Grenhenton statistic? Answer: 17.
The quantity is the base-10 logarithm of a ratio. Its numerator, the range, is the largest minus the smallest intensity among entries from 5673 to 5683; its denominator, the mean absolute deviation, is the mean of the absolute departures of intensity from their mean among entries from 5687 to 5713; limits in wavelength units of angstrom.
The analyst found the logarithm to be 0.72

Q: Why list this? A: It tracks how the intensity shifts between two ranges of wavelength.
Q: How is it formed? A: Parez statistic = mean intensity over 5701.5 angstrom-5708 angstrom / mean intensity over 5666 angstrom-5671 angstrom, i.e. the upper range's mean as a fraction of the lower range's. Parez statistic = 0.98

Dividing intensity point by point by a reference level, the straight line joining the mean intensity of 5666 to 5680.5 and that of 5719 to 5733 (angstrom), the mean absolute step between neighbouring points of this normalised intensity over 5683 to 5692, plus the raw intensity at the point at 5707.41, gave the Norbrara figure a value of 5.6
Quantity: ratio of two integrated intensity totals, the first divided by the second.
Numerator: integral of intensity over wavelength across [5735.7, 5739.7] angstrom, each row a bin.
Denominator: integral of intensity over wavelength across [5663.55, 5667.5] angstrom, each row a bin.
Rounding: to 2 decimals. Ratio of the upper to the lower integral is 1.06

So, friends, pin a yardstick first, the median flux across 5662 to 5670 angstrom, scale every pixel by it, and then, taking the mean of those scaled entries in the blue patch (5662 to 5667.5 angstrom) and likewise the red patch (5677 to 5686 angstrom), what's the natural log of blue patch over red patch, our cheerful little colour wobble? -0.05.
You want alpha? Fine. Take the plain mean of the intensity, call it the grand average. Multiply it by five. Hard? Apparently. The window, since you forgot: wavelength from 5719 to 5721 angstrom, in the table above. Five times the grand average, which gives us 28.8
